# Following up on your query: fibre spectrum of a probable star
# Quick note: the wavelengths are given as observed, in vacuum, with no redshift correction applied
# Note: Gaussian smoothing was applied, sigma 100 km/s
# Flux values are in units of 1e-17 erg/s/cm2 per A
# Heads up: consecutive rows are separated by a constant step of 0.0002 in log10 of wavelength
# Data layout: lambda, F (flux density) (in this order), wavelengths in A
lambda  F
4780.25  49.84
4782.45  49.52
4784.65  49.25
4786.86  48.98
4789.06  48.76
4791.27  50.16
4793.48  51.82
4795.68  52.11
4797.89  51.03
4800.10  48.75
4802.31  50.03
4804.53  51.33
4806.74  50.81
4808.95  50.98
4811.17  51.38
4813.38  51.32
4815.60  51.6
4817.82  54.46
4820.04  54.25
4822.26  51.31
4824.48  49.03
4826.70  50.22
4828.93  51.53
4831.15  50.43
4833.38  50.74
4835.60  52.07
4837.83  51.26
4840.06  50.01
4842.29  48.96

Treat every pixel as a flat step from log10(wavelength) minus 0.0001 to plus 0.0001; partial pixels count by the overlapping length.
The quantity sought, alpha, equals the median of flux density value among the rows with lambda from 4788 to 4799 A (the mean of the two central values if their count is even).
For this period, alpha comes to 51.03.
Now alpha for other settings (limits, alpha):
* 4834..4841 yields 51.26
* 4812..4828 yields 51.32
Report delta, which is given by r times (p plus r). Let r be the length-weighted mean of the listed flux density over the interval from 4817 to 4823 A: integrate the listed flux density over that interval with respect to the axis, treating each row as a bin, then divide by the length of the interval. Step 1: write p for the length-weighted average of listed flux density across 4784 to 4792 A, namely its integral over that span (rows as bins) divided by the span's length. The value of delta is 5481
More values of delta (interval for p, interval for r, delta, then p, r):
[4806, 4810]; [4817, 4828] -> 5317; 51.0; 51.76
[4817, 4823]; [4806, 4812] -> 5332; 53.4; 51.05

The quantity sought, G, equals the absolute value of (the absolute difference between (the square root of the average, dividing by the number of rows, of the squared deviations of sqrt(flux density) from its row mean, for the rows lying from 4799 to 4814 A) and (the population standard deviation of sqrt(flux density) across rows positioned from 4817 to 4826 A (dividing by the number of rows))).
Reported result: 0.09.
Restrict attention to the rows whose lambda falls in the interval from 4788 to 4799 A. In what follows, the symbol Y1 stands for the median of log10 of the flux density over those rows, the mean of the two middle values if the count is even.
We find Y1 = 1.71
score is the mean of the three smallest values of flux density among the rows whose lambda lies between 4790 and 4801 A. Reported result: 49.98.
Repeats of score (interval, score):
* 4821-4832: 49.89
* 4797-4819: 49.86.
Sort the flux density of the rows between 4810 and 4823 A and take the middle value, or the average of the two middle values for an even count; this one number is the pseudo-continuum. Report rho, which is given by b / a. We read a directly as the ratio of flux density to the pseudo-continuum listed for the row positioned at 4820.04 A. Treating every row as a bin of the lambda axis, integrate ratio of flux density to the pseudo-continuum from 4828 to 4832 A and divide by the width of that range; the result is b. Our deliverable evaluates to 0.94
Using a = 1.05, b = 0.991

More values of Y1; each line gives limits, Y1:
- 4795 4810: 1.71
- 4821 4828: 1.70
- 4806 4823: 1.71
